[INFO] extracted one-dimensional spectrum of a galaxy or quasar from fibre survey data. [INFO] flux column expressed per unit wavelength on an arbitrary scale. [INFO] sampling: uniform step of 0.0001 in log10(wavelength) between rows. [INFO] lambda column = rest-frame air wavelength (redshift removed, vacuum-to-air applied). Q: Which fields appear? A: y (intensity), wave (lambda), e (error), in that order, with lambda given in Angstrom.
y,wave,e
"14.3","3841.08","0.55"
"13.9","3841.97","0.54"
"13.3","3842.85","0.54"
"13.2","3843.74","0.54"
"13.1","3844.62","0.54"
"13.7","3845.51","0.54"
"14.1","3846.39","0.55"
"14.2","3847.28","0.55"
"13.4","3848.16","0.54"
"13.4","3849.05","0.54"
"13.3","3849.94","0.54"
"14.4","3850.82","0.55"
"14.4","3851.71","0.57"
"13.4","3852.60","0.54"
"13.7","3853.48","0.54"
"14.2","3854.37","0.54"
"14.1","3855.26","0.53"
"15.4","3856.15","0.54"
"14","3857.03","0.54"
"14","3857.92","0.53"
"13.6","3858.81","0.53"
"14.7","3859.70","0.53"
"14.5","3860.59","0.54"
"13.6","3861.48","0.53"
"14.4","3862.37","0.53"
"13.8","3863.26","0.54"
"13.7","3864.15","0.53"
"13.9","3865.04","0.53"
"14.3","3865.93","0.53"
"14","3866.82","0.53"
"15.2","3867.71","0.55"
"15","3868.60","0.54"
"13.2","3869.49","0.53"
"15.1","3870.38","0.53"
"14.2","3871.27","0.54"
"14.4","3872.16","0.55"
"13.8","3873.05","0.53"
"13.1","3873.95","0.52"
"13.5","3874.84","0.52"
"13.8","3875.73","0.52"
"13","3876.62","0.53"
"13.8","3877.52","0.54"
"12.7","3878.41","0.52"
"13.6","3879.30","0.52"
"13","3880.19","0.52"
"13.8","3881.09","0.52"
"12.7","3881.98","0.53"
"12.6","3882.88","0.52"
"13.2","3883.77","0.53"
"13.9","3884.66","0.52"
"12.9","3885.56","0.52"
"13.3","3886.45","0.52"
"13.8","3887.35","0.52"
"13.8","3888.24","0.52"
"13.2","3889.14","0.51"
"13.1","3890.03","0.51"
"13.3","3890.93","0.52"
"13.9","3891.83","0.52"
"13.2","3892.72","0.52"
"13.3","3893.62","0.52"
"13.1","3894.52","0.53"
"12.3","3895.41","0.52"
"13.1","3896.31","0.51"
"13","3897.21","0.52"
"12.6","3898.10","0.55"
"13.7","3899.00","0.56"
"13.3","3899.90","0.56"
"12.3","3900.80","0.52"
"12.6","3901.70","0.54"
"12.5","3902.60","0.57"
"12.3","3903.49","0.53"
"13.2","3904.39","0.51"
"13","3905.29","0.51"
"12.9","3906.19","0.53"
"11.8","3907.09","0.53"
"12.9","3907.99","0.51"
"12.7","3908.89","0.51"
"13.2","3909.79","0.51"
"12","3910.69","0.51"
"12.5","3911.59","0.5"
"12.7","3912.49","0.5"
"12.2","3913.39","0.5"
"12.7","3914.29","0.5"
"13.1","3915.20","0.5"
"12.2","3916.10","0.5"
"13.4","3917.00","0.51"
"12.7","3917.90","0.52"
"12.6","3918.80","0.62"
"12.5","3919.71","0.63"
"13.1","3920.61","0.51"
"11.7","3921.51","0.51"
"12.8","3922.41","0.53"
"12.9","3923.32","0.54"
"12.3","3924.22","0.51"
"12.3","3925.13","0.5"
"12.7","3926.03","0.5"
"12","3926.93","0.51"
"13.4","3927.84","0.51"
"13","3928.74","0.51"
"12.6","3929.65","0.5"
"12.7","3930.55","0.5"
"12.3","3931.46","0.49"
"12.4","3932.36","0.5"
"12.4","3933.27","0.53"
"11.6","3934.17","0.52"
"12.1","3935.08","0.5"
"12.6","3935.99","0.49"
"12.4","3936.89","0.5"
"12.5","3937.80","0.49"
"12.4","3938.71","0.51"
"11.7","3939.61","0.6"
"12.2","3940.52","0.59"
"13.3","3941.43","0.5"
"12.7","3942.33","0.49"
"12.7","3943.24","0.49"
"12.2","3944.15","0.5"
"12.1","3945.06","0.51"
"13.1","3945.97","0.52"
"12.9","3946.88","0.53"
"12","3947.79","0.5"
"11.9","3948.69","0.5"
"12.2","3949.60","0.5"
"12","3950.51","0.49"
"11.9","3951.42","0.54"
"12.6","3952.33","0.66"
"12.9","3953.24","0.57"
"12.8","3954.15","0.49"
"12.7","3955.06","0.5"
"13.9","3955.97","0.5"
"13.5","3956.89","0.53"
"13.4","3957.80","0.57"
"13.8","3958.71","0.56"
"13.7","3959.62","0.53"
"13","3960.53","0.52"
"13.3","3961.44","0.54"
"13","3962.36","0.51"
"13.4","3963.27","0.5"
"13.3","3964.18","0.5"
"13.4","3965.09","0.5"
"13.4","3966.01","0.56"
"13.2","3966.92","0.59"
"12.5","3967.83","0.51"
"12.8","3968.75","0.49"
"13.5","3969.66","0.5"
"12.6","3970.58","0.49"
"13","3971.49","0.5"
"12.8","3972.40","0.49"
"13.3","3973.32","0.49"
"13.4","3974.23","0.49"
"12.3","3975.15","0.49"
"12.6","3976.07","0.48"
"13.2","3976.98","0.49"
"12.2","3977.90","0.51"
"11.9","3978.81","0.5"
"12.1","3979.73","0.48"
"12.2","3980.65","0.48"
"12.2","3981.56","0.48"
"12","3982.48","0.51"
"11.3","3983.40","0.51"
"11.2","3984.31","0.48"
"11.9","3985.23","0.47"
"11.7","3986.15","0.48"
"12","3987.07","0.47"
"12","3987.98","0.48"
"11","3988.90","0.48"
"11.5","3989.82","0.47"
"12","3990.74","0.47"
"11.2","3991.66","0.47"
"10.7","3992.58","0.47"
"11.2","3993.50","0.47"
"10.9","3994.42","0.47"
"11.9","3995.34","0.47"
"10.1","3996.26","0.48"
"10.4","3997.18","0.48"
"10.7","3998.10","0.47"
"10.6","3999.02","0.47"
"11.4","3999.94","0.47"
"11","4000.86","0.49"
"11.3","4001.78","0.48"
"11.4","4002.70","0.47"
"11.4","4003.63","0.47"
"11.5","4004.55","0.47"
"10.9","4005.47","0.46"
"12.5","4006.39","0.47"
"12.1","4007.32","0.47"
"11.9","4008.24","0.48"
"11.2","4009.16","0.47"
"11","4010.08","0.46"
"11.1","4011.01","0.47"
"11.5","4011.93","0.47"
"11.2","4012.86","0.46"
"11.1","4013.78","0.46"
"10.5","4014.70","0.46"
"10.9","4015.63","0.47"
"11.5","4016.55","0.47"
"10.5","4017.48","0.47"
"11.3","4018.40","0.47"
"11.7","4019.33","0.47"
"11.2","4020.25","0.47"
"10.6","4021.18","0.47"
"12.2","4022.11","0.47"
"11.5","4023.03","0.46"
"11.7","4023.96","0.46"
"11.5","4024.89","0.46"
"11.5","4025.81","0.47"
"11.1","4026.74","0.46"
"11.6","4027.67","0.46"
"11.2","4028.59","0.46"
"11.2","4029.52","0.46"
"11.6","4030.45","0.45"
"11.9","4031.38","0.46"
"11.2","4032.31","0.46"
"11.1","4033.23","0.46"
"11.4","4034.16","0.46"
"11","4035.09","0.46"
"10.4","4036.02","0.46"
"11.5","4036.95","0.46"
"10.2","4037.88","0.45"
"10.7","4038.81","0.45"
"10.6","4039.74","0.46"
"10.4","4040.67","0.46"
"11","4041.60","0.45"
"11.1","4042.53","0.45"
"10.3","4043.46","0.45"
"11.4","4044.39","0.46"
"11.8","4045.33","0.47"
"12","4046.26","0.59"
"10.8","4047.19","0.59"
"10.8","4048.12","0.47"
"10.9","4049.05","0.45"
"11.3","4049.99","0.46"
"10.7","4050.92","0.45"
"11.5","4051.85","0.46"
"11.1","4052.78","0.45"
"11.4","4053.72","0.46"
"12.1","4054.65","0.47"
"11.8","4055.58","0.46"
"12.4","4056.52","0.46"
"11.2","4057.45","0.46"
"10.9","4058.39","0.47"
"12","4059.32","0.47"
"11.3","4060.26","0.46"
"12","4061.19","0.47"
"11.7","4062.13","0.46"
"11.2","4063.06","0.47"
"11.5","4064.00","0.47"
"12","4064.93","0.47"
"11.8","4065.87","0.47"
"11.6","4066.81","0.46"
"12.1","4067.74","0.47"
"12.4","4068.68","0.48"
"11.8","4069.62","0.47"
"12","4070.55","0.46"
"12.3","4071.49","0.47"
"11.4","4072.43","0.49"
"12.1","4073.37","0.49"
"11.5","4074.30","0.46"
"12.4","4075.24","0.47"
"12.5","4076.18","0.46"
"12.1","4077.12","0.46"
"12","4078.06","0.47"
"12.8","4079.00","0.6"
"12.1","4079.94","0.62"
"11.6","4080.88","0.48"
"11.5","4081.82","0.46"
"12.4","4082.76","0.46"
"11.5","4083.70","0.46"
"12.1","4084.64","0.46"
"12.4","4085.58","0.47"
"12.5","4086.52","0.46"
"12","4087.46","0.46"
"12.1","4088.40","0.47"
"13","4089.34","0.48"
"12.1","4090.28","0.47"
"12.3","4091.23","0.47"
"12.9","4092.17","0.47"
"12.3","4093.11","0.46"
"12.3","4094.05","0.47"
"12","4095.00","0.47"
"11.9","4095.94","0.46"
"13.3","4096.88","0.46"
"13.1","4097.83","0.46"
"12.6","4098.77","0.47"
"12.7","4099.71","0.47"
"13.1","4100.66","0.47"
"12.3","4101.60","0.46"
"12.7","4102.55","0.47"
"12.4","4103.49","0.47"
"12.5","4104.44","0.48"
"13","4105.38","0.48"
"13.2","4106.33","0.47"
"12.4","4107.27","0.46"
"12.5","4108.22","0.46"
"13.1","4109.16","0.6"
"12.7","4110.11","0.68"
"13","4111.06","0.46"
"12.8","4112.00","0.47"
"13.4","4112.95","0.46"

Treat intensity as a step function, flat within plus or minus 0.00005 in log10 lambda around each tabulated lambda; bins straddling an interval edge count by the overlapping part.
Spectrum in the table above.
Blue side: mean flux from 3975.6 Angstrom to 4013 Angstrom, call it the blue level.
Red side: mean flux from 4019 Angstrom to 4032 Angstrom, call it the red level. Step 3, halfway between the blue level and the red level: 11.5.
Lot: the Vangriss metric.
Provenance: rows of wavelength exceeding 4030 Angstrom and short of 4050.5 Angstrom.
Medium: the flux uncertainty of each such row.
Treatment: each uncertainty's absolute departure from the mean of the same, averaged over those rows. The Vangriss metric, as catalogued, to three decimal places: 0.022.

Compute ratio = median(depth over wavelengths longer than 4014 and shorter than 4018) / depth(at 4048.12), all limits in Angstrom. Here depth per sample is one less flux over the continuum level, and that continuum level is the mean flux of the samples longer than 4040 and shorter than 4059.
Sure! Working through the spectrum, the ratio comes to 1.2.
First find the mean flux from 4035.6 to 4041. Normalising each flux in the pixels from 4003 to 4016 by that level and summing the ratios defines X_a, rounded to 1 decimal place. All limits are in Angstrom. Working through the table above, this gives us 14.9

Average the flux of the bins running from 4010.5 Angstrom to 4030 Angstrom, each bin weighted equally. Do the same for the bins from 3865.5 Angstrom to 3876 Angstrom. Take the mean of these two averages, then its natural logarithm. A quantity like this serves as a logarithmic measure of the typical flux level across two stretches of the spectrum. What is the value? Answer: 2.54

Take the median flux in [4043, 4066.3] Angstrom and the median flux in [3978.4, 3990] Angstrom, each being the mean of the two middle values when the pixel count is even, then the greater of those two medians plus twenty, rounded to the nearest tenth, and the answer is 31.9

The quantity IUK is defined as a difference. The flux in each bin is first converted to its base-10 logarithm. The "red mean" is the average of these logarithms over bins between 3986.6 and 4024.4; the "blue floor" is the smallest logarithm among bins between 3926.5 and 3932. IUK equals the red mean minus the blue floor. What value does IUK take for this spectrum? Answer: -0.028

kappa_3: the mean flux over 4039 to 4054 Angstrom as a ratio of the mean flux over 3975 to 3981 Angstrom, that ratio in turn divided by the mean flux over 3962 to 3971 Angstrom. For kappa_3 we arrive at 0.068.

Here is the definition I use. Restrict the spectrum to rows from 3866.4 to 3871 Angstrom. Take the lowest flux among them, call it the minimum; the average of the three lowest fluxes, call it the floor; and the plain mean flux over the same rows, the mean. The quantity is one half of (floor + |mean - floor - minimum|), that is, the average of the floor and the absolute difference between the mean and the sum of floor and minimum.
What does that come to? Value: 13.4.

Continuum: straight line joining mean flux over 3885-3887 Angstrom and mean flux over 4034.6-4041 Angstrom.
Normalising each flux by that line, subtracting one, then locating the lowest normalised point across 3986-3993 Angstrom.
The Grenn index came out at 3992.58 Angstrom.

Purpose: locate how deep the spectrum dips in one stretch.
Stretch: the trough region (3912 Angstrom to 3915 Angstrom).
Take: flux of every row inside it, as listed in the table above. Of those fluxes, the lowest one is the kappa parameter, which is 12.2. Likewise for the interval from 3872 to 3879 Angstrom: 12.7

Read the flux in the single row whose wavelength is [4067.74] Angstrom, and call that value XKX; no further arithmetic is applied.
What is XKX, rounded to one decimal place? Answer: 12.1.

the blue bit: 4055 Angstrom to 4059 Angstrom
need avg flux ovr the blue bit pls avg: 11.6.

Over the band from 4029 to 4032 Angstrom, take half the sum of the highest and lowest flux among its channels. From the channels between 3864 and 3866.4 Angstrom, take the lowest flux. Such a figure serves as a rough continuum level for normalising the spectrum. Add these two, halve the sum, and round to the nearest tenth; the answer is 12.6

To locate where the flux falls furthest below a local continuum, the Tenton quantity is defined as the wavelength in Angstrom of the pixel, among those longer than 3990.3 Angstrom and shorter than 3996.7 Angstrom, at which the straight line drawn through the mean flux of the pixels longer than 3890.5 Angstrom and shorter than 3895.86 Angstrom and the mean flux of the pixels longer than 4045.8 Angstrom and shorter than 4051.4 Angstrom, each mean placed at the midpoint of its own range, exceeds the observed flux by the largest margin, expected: 3996.26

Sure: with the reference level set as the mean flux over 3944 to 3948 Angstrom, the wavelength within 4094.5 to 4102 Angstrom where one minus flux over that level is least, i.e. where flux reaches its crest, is 4096.88 Angstrom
